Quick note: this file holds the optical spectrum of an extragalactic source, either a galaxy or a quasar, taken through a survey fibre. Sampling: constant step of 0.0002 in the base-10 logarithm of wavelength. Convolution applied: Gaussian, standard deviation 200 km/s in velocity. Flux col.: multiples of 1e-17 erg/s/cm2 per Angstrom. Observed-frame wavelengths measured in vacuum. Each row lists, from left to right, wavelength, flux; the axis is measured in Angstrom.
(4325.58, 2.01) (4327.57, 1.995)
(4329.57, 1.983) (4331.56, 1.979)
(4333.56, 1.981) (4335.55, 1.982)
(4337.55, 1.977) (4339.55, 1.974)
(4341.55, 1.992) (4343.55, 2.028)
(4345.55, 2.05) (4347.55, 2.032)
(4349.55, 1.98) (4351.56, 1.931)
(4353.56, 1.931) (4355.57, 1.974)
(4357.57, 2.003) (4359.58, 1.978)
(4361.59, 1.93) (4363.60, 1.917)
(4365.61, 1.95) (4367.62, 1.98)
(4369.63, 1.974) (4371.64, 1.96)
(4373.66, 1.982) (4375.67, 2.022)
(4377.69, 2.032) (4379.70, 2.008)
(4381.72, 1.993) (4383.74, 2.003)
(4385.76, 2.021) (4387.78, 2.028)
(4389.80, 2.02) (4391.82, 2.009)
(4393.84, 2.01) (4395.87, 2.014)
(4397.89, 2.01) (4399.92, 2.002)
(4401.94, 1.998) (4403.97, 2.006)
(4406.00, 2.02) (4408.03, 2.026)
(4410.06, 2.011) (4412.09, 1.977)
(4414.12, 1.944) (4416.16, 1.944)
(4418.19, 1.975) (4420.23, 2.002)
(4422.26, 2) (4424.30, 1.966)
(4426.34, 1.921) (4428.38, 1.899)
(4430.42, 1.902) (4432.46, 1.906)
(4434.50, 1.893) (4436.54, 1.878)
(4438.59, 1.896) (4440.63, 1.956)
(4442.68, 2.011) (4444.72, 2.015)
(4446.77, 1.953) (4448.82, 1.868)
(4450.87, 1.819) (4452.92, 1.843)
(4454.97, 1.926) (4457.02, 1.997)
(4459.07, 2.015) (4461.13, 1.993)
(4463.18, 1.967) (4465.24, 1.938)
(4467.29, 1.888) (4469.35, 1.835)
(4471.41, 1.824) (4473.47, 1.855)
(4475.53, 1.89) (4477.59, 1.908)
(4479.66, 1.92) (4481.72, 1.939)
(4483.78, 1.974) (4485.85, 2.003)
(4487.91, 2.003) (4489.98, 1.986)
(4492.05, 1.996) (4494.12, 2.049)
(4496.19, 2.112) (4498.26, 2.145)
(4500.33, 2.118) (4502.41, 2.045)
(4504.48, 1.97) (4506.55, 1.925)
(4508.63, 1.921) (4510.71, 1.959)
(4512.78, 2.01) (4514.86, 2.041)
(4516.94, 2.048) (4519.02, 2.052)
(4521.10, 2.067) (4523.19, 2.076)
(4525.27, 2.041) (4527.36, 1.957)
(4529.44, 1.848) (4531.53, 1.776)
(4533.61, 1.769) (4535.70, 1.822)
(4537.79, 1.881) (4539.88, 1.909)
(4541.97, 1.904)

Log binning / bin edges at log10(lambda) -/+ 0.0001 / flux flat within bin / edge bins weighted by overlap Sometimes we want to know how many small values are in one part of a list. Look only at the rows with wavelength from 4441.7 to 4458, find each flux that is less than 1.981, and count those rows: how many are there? 5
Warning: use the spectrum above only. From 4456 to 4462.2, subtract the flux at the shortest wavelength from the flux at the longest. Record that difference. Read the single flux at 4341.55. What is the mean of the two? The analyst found 0.99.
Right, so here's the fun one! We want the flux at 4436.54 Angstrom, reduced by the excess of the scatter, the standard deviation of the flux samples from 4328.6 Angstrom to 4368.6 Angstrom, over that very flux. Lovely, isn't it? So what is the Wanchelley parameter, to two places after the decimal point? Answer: 3.72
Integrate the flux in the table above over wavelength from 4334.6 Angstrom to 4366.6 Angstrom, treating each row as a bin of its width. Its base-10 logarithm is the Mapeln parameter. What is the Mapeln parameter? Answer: 1.80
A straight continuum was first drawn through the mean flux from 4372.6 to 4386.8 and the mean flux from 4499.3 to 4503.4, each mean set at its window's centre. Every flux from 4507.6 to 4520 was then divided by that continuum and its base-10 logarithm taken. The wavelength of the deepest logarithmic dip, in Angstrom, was 4508.63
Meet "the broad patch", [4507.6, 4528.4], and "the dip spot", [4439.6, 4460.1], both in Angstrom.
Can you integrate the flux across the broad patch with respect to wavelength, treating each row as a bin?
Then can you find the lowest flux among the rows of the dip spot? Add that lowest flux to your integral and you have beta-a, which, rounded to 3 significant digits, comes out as 43.8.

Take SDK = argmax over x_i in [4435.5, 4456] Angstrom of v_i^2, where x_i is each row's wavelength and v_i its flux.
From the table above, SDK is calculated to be 4444.72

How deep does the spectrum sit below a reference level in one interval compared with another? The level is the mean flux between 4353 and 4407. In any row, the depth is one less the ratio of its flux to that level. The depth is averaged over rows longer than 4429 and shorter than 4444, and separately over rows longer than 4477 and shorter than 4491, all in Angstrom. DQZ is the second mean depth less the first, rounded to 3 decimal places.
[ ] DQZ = -0.021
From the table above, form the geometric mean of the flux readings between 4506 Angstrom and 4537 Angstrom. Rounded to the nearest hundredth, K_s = 1.95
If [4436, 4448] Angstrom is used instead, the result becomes 1.95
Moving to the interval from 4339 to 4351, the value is 2.01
